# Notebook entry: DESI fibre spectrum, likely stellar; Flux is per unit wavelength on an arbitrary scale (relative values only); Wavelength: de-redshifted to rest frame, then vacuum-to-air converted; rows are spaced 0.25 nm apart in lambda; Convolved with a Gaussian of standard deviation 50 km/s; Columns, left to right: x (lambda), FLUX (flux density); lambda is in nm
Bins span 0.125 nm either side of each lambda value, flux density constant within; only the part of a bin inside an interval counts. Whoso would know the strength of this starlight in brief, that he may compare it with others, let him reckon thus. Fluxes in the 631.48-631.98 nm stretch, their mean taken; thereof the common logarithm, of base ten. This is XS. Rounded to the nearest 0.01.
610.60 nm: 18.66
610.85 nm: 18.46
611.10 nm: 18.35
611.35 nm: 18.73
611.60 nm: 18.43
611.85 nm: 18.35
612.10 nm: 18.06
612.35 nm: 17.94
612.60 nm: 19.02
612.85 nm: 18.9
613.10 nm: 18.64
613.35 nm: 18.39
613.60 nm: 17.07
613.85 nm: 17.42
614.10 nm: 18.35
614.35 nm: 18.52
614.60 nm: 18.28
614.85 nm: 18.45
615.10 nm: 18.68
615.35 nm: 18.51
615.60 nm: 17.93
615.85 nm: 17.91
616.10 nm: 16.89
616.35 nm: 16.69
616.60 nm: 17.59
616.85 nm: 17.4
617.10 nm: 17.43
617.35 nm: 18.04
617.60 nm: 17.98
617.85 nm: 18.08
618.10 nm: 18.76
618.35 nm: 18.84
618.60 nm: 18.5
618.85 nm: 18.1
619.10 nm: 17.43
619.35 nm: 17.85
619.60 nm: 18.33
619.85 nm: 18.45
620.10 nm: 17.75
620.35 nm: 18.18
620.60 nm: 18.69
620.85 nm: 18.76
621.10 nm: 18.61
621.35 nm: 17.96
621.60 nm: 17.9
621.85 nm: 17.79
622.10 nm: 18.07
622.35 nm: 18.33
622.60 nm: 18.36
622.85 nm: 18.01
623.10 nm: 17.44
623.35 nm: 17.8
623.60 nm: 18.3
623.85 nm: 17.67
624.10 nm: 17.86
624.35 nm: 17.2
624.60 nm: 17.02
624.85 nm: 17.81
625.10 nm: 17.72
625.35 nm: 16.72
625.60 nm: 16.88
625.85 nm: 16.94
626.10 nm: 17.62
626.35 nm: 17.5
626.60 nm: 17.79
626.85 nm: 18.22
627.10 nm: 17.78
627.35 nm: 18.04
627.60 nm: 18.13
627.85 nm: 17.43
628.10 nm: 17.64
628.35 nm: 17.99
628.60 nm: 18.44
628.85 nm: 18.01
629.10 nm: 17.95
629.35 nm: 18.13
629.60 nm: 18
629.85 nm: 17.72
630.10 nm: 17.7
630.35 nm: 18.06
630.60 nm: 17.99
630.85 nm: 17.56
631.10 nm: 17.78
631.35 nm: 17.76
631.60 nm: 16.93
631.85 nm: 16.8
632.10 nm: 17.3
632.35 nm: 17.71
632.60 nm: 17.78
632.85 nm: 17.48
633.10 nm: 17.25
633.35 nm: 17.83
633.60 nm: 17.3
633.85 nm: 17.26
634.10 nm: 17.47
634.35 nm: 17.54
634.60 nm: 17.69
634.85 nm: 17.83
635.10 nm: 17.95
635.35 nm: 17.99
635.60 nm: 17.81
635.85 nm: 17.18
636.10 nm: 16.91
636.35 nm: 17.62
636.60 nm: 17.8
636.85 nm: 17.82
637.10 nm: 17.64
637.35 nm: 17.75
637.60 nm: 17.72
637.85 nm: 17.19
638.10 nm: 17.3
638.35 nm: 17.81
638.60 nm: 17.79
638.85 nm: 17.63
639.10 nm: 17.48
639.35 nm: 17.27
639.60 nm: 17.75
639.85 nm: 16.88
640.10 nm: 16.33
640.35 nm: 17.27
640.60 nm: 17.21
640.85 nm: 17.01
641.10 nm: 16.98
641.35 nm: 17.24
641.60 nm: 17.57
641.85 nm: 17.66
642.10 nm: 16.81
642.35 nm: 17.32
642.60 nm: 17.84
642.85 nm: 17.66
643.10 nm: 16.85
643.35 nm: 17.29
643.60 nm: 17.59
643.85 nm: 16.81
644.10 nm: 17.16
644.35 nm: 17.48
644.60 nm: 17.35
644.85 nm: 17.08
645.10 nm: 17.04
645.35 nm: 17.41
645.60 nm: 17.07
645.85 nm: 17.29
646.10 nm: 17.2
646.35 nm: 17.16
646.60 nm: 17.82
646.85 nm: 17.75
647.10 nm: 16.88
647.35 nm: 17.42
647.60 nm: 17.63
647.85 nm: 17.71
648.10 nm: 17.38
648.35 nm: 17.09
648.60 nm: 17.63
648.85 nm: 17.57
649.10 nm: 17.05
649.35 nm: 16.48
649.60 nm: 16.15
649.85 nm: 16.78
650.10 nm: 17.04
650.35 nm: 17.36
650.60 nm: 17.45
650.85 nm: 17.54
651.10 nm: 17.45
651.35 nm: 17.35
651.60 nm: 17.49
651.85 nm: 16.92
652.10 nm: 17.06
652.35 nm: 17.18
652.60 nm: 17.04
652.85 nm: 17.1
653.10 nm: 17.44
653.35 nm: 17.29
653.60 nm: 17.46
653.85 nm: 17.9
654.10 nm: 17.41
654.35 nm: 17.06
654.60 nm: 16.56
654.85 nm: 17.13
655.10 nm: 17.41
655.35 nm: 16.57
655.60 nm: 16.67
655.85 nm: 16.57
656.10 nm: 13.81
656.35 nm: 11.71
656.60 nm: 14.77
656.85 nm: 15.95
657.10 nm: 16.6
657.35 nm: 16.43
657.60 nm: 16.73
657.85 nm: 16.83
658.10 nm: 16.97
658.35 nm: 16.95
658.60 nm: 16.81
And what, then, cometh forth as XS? 1.23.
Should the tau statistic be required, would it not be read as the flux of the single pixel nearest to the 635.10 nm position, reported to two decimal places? 17.95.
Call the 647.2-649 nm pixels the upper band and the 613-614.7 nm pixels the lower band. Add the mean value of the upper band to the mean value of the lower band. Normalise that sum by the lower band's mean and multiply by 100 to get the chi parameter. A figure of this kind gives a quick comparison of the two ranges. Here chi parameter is 197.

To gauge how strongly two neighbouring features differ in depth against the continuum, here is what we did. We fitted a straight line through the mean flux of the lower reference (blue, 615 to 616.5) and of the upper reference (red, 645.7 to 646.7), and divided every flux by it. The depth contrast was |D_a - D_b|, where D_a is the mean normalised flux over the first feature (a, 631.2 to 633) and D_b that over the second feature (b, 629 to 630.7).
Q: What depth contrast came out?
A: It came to 0.029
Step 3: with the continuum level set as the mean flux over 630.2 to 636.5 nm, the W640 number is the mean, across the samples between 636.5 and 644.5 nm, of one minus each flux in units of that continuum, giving 0.010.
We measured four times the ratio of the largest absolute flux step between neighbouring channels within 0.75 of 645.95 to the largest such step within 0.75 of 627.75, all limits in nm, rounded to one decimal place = 3.8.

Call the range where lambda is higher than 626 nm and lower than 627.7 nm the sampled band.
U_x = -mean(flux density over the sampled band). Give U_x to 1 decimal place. -17.9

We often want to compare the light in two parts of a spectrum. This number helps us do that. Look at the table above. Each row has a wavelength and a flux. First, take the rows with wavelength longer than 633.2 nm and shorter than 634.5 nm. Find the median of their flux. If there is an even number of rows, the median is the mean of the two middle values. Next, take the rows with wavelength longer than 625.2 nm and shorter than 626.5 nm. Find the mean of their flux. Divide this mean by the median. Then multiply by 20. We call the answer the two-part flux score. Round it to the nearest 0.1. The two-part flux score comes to 19.6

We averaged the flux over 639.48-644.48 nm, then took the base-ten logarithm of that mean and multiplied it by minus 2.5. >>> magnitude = -3.091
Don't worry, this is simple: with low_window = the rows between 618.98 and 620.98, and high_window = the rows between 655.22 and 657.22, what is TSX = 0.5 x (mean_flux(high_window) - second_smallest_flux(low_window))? -1.2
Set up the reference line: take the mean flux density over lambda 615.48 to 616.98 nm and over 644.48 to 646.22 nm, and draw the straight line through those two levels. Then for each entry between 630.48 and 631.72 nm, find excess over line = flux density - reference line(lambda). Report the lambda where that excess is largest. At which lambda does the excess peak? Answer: 630.60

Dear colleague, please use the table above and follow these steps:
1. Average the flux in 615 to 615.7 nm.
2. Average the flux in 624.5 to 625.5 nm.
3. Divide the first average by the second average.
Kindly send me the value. 1.06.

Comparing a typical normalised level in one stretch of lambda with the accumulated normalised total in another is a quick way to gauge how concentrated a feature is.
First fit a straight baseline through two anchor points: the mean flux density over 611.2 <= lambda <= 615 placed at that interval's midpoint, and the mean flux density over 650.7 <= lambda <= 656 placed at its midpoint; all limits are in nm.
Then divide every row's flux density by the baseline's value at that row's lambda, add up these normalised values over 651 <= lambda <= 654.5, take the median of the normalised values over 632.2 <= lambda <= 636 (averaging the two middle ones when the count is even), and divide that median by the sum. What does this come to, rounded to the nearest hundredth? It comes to 0.07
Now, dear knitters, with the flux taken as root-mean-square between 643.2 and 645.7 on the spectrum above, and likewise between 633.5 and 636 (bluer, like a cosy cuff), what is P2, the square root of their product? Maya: 17.4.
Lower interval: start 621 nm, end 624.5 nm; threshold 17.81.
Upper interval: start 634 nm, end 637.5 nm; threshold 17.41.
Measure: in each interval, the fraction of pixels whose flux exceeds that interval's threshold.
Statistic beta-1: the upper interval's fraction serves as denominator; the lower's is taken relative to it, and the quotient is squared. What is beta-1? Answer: 0.56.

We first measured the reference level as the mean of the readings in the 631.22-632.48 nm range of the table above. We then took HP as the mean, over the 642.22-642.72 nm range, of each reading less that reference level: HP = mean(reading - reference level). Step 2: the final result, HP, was 0.3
